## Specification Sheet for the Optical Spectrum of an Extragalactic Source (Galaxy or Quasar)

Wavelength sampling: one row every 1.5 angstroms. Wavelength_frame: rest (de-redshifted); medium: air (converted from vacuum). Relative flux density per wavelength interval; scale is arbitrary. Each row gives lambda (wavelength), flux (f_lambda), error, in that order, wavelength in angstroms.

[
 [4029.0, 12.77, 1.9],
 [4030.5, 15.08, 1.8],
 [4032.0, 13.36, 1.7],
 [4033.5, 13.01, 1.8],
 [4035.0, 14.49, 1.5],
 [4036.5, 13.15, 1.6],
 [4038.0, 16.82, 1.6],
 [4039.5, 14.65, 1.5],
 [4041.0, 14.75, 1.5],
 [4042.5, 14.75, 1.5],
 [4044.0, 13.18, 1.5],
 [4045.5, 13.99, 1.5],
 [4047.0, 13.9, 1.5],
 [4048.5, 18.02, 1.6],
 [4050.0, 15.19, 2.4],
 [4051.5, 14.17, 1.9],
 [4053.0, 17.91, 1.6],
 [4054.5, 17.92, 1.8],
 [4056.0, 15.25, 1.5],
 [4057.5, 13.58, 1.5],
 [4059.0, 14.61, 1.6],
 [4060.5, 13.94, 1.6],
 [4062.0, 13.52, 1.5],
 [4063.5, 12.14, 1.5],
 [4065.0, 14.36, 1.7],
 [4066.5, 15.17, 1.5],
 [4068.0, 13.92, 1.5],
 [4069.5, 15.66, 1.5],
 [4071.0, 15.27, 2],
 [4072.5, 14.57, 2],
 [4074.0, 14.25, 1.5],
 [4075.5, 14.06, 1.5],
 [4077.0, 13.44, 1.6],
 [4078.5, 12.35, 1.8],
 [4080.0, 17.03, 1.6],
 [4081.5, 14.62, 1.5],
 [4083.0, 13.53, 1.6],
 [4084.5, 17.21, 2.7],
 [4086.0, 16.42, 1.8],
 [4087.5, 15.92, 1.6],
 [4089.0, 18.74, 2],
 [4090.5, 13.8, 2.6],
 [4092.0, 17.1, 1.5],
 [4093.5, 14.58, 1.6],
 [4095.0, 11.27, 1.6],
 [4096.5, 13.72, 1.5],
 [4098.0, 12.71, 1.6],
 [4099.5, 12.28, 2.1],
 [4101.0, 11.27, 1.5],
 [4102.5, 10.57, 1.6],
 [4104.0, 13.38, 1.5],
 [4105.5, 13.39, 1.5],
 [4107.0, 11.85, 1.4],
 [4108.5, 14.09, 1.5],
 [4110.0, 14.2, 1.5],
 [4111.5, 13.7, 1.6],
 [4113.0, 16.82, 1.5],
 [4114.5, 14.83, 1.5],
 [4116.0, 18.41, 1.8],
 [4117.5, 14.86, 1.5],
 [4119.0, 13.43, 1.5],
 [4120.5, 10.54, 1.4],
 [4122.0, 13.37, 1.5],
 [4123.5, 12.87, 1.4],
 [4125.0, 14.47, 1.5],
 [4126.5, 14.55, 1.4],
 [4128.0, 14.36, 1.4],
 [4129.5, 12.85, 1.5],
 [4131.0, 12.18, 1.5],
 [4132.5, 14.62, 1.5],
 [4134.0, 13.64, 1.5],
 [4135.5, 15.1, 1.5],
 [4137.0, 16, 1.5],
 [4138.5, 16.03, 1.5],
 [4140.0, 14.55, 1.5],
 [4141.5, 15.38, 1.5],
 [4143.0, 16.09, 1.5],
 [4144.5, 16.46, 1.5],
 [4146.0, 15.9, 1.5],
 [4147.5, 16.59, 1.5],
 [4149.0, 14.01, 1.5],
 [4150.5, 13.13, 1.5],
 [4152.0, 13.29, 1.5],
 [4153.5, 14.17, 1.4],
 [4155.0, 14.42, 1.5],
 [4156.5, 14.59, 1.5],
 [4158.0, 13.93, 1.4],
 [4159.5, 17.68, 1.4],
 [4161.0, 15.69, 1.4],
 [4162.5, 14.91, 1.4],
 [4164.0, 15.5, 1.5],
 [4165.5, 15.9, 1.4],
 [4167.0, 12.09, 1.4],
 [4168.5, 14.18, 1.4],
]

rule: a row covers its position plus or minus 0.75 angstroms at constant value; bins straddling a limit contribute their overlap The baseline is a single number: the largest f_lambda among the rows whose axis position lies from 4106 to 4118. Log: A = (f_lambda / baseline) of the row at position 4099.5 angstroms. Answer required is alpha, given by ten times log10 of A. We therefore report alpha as -1.8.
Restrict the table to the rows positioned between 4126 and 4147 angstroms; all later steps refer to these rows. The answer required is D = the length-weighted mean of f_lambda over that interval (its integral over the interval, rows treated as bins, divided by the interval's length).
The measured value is 14.9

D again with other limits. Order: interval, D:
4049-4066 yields 14.8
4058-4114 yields 14.2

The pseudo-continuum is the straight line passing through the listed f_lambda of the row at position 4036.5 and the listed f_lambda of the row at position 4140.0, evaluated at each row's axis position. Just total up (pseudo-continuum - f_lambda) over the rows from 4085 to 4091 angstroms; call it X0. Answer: -9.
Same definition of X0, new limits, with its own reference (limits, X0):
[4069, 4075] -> -5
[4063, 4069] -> -1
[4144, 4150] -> -4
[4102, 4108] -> 7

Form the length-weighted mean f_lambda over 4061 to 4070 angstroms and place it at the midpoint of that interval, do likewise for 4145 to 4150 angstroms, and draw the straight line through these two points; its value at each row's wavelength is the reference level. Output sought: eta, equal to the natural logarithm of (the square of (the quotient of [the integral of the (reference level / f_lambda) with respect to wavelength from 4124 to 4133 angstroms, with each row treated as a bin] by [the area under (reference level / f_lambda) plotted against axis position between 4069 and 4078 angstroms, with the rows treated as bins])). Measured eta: 0.22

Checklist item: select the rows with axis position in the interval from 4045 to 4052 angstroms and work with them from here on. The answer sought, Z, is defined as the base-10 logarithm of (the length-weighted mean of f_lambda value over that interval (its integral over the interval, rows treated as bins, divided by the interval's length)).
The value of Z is 1.18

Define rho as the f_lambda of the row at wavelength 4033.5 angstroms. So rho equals 13.01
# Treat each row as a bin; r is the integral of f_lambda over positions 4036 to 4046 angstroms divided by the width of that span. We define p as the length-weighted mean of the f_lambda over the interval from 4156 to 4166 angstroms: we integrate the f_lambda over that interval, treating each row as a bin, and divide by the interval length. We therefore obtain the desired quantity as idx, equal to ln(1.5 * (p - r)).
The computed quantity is 0.4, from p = 15.5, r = 14.5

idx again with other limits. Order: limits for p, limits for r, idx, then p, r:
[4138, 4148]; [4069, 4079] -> 0.9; 15.8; 14.2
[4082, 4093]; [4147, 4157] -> 1.0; 16.0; 14.3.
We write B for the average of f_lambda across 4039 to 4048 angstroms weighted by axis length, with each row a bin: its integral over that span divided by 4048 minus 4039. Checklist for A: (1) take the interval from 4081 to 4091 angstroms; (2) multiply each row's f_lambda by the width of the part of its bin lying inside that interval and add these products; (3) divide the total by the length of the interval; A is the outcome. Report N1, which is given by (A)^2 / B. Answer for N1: 17.5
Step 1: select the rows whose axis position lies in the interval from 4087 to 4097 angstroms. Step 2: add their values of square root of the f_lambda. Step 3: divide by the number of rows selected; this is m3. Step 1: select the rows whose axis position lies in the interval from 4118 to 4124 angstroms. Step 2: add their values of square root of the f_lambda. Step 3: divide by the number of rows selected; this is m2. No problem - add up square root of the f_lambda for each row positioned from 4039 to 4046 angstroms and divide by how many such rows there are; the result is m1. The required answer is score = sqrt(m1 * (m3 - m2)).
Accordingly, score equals 1.11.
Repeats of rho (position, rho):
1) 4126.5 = 14.55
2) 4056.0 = 15.25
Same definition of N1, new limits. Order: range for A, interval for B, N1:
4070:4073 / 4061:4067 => 16.4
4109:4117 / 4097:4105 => 19.9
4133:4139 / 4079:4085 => 14.9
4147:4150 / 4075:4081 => 15.8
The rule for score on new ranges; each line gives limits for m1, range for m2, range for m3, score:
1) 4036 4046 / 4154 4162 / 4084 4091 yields 0.74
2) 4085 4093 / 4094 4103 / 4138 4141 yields 1.35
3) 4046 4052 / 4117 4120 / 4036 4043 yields 0.58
